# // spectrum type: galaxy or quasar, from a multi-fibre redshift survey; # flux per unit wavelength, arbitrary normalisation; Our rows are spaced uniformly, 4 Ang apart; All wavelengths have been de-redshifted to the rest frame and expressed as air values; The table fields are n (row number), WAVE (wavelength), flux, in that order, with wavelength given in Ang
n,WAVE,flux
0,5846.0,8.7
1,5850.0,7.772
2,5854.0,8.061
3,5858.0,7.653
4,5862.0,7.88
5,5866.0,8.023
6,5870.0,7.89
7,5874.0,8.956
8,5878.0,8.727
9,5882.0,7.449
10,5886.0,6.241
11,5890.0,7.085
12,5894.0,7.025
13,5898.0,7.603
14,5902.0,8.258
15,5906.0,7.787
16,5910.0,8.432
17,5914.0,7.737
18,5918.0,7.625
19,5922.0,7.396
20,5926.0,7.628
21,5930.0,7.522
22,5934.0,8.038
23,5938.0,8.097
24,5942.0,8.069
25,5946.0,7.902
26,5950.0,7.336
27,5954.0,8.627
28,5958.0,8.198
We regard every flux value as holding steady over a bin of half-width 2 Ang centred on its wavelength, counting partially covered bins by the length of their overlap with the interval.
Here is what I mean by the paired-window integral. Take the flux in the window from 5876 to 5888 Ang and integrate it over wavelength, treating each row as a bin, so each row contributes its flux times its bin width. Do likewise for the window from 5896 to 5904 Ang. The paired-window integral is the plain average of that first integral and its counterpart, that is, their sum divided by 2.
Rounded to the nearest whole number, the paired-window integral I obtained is 77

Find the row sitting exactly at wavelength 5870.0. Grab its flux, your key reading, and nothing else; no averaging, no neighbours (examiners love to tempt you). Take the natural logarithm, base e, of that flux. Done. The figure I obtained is 2.07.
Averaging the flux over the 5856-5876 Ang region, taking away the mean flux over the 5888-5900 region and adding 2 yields 2.8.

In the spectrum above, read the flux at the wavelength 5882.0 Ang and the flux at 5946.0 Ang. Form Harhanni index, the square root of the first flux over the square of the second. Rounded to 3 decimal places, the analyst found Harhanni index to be 0.345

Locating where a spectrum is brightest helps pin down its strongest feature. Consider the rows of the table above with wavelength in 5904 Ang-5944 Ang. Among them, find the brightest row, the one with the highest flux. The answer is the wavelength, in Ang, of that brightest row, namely 5910.0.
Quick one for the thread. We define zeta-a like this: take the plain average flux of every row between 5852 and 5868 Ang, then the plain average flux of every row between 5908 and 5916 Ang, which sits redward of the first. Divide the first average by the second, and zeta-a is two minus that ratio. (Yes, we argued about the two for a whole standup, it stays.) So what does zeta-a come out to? 1.02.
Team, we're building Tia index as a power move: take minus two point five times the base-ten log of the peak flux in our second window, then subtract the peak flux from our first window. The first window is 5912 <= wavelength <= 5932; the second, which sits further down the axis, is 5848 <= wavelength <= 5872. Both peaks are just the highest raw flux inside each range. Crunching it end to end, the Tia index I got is -10.00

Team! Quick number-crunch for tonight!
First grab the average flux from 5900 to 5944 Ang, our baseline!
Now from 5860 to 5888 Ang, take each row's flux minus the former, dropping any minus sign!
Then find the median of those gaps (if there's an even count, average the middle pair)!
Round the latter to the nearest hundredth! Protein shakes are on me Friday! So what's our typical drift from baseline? 0.42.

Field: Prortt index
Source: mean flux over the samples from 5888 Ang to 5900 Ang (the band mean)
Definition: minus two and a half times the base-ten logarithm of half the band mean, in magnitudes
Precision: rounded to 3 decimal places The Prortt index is -1.396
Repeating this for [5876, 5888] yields -1.431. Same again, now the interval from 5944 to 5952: -1.452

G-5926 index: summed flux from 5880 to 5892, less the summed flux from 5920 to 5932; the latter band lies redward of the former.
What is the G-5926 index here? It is -1.8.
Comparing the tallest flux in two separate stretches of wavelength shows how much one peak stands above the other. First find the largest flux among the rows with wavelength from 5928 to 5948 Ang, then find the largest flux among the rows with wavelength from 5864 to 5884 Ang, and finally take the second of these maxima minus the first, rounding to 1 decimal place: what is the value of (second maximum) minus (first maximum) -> 0.9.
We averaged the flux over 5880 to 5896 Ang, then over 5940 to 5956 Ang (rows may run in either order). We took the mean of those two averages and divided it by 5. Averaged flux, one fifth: 1.49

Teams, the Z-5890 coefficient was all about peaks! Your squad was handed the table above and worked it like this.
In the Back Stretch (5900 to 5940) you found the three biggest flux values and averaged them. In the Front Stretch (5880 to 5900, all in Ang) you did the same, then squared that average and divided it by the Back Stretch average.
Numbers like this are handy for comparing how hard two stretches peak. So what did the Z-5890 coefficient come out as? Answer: 6.6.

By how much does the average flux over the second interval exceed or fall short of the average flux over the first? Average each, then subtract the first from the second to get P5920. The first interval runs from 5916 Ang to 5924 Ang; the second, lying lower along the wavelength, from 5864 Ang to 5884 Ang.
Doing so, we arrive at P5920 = 0.7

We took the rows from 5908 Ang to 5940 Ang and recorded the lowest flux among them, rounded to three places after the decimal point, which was 7.396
